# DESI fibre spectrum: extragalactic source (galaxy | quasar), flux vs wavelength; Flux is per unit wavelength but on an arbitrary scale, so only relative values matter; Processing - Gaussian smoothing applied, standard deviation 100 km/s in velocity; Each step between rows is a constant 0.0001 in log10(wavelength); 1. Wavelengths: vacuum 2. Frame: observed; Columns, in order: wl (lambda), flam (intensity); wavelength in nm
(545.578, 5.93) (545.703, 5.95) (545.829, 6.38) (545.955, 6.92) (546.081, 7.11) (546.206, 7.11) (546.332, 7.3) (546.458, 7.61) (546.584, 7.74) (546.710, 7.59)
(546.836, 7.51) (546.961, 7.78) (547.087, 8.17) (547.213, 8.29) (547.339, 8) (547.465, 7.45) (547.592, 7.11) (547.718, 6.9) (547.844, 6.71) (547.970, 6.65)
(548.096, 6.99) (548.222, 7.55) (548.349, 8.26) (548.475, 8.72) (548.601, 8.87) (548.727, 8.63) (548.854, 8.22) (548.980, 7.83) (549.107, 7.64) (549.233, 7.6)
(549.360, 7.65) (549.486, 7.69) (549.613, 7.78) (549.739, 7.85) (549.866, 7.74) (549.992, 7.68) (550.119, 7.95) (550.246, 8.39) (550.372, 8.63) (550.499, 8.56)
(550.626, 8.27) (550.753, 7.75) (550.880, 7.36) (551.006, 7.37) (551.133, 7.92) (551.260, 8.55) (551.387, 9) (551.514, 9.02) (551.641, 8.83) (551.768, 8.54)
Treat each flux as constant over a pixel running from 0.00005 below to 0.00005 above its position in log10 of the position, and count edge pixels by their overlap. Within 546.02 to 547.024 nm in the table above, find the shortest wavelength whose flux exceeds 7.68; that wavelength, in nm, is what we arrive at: 546.584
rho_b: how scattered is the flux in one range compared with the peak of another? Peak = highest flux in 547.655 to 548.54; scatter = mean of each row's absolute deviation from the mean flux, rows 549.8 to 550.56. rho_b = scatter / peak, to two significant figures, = 0.042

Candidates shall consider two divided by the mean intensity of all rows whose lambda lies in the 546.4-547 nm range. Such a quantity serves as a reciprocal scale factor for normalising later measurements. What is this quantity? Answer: 0.262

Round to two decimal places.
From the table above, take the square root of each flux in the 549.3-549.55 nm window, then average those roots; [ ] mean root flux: 2.77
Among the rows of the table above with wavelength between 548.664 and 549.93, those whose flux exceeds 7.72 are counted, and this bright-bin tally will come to 6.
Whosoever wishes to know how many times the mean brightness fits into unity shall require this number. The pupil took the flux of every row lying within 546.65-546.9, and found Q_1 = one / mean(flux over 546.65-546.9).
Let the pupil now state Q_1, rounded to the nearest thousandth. 0.132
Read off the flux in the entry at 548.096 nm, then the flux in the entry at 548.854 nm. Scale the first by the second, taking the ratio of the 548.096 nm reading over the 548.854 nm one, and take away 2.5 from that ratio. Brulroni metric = -1.65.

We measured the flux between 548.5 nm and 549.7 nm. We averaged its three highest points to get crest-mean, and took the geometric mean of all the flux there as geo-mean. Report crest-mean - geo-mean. 0.6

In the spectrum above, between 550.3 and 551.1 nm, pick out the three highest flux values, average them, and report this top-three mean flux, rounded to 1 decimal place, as 8.5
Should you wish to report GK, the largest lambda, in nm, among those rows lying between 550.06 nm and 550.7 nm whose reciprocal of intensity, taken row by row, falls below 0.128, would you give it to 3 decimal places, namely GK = 550.626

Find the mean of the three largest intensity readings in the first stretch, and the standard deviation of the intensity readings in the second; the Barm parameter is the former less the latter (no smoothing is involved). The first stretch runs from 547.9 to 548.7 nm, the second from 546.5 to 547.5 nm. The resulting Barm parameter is 8.3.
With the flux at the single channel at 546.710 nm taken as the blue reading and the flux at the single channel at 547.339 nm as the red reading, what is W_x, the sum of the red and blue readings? 15.6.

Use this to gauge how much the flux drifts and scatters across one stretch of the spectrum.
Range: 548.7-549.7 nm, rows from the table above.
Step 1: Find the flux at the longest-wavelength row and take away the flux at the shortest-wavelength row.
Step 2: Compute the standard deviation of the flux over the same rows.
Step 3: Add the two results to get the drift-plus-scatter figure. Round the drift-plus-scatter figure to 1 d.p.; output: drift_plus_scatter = -0.5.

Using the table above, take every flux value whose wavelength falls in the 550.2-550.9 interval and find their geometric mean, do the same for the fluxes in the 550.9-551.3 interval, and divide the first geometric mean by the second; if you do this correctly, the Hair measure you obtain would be 1.03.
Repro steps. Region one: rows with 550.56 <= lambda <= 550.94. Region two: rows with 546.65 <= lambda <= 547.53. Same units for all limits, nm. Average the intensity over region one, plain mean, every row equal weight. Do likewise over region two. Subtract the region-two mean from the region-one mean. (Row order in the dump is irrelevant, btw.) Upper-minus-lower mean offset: 0.0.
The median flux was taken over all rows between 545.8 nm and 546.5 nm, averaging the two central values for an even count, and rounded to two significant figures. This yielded 7.1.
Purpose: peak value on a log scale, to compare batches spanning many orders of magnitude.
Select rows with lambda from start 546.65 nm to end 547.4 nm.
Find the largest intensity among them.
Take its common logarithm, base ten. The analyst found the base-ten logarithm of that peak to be 0.919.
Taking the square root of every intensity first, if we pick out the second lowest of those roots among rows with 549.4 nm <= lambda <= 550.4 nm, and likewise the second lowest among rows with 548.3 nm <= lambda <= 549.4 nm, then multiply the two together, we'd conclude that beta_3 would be 7.66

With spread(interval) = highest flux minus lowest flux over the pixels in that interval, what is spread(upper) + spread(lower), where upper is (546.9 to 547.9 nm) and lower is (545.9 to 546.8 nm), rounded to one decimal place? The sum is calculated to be 2.4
